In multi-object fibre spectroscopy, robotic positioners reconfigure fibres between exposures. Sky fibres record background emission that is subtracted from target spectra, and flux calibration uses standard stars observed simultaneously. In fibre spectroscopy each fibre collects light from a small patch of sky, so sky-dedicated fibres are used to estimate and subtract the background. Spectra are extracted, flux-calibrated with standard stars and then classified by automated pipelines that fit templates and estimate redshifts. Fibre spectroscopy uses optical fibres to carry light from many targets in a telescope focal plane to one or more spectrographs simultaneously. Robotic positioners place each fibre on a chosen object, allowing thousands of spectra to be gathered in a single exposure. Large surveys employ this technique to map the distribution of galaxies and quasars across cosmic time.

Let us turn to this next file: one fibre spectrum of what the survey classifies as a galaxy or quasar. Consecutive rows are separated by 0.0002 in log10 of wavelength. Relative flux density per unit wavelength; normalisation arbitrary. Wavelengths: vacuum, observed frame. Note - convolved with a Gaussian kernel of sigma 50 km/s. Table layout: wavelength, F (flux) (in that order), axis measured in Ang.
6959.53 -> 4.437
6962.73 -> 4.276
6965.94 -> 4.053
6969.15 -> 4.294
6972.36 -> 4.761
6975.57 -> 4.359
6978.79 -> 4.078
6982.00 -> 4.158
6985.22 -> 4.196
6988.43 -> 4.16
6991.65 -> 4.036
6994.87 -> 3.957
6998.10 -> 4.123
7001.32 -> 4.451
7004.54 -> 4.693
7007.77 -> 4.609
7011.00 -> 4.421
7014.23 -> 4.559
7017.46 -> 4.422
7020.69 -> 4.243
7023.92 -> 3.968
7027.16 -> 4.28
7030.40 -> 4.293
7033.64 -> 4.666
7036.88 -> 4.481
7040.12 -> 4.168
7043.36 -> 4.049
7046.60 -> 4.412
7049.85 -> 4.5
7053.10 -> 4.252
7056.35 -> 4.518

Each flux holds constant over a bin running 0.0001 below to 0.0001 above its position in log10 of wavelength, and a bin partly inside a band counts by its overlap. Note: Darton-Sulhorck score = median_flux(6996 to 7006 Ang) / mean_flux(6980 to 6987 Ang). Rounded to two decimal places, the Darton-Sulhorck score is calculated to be 1.07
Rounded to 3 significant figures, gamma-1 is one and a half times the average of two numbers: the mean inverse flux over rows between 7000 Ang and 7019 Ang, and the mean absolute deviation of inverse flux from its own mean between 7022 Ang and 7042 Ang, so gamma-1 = 0.173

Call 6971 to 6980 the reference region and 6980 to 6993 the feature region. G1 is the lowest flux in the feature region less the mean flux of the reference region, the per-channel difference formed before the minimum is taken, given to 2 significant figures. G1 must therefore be -0.36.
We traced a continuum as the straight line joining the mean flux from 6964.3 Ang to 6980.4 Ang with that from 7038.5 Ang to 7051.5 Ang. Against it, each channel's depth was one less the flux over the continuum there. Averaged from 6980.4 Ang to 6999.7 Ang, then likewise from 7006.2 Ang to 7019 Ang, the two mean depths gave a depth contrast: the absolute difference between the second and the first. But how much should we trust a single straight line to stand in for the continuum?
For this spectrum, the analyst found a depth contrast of 0.094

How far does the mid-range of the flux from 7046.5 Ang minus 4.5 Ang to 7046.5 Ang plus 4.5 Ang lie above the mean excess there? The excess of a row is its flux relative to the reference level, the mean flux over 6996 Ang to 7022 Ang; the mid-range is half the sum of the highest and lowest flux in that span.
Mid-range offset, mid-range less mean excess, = 4.39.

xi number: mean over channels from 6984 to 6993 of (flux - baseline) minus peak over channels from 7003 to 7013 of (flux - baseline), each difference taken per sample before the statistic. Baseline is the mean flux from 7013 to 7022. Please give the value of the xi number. -0.56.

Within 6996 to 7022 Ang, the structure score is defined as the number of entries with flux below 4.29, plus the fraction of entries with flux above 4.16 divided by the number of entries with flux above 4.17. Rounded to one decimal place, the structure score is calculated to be 2.1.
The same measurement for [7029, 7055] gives 3.1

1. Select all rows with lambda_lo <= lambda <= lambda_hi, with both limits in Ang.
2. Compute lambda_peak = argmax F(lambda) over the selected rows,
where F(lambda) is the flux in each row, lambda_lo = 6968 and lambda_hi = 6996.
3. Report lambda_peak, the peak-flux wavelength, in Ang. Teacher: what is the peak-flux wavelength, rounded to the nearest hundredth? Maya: 6972.36 Ang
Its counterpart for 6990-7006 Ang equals 7004.54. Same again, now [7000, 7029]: 7004.54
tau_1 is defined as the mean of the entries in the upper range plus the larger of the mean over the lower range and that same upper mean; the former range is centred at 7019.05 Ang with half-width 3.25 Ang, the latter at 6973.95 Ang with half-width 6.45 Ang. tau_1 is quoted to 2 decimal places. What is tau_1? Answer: 8.71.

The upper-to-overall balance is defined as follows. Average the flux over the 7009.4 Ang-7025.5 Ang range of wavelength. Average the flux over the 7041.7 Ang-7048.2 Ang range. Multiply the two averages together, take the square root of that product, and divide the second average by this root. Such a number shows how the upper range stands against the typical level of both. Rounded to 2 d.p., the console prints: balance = 0.99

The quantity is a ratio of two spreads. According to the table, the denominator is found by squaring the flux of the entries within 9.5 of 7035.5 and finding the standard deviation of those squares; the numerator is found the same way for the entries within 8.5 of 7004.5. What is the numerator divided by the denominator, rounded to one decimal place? 1.0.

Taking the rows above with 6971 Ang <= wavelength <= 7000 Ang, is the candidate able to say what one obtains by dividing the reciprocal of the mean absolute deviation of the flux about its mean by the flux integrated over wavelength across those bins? 0.052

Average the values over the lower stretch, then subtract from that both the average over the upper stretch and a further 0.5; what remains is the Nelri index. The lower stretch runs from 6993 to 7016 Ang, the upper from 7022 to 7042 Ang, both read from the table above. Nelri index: -0.41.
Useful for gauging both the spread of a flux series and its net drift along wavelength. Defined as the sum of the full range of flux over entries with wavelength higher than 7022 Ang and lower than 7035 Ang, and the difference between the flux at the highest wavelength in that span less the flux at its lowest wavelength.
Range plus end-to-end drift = 1.4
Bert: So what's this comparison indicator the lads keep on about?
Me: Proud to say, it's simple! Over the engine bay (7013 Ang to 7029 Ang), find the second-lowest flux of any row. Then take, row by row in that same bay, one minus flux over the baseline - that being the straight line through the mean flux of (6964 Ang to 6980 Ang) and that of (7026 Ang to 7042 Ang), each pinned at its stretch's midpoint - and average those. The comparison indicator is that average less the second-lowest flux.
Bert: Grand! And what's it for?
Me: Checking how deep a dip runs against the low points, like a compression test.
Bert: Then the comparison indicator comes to -4.23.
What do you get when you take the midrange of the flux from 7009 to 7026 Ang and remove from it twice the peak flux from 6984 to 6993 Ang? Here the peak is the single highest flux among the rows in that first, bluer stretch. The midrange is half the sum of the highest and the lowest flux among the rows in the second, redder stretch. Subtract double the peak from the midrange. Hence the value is -4.1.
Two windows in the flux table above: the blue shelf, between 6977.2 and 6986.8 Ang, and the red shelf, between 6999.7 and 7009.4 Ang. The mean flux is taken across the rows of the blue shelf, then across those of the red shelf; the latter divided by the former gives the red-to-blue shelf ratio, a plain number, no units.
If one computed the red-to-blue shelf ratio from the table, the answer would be 1.11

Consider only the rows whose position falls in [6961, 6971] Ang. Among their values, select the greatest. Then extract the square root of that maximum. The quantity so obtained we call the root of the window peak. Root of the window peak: 2.07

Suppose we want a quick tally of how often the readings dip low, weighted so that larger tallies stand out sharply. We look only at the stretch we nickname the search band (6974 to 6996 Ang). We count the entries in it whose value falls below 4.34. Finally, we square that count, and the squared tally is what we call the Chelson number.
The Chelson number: 36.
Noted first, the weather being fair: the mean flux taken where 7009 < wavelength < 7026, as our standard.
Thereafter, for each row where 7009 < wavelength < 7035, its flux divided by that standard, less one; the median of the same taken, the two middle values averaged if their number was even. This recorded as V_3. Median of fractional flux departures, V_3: 0.01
